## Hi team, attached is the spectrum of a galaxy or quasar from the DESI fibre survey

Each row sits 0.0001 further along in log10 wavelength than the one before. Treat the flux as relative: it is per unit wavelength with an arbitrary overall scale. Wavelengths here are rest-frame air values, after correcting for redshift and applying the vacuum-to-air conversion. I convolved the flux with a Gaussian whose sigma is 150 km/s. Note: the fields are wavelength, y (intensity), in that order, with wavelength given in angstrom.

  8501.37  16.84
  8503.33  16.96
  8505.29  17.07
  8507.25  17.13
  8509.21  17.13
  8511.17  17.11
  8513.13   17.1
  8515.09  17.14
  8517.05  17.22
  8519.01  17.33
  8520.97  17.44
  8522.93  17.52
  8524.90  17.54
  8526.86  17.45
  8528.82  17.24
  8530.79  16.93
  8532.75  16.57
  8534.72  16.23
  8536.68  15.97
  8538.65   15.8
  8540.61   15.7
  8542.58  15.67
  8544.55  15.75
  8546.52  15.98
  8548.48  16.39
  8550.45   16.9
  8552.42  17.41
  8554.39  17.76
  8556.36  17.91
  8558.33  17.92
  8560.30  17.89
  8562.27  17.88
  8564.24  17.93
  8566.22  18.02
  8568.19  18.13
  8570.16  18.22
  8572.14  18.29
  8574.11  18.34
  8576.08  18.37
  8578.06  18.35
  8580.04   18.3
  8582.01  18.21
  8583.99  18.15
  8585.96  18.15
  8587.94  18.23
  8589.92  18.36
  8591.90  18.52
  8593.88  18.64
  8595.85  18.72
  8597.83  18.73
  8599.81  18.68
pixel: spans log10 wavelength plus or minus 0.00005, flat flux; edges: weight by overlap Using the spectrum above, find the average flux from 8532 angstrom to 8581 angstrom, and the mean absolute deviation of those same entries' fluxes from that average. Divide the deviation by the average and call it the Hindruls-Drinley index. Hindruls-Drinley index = 0.054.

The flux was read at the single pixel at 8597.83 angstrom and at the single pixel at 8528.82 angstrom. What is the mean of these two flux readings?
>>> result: 18.0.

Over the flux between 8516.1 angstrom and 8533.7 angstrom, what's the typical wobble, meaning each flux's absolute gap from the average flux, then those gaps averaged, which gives 0.23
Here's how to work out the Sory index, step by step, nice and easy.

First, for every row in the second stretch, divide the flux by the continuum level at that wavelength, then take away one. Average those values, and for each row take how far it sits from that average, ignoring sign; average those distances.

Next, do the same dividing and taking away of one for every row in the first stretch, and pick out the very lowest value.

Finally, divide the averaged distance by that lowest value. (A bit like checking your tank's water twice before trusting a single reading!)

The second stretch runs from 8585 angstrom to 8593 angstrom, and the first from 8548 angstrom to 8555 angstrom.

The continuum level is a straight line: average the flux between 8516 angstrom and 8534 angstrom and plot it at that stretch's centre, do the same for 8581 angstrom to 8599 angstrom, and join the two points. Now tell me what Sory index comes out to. -0.1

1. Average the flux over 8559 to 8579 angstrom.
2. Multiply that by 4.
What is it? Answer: 73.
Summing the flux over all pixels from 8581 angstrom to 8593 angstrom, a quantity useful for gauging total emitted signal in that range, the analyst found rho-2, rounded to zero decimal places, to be 110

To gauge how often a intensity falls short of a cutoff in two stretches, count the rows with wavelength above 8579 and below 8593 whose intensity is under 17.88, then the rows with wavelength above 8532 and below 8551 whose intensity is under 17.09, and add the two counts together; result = 10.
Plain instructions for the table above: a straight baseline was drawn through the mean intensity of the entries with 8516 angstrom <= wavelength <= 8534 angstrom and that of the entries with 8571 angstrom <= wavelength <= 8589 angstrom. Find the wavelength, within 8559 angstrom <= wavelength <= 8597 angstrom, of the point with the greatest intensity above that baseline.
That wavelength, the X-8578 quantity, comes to 8574.11 angstrom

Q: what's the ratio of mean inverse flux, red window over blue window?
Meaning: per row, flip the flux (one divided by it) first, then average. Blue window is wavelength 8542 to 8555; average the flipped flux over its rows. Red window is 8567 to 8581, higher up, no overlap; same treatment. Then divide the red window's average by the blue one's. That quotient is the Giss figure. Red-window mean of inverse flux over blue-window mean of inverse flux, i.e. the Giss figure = 0.90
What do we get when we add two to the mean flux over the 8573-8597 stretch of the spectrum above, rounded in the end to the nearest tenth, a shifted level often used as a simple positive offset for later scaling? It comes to 20.4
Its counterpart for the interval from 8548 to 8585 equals 19.9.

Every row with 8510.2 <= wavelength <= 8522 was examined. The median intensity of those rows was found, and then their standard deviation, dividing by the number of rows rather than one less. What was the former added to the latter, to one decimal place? 17.3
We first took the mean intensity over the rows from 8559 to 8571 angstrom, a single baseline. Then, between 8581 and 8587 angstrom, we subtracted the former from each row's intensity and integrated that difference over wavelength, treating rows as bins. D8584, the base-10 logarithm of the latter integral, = 0.0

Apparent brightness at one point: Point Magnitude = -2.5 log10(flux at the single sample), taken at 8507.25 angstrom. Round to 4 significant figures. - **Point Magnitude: -3.084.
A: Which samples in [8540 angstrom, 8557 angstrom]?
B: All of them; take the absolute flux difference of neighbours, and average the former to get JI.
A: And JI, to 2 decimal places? 0.28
